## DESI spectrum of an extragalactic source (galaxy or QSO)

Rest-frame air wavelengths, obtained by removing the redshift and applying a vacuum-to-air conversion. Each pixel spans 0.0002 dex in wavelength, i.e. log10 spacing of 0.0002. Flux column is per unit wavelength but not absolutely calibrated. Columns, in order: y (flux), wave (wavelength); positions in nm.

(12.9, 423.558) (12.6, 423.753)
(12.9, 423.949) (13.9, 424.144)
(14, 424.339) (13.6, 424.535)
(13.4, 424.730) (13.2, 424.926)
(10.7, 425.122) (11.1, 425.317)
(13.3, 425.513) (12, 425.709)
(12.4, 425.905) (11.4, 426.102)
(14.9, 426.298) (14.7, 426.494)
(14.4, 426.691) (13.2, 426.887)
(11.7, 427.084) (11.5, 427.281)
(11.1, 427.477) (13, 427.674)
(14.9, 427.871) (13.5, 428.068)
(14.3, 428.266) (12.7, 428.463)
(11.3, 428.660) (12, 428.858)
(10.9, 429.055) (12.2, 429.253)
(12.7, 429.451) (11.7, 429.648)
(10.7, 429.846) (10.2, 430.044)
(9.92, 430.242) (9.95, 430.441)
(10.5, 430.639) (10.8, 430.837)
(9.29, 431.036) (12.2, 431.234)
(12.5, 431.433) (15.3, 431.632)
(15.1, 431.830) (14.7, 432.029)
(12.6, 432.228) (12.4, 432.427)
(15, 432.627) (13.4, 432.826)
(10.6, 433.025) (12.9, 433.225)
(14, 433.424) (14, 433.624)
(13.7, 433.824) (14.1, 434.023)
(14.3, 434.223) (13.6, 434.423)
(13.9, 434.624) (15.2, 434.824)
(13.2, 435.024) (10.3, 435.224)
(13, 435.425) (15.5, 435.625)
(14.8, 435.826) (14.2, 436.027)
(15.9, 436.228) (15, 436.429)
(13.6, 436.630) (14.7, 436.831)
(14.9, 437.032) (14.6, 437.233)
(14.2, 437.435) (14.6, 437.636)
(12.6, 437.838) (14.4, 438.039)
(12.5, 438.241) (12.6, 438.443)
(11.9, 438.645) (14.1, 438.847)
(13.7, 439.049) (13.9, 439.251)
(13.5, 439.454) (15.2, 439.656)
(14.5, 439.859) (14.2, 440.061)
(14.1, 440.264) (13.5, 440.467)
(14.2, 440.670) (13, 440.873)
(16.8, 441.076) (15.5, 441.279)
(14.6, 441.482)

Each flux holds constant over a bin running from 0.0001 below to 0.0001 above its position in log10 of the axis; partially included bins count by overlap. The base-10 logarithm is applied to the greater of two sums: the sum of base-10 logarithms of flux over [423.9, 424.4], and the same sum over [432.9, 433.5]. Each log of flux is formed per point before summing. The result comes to 0.531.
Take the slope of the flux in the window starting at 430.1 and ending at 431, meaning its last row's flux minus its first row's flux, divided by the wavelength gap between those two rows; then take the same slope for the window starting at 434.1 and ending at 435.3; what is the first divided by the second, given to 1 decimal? -0.4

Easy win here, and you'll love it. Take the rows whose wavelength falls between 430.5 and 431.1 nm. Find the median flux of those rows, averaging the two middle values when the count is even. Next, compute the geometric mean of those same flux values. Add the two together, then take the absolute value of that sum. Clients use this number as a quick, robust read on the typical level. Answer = 20.7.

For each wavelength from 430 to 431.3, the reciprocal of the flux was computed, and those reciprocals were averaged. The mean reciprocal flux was 0.097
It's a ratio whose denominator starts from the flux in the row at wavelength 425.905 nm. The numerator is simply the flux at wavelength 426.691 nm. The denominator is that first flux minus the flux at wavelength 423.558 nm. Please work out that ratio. -29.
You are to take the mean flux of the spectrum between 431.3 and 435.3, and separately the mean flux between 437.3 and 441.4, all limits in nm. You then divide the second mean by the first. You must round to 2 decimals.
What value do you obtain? 1.03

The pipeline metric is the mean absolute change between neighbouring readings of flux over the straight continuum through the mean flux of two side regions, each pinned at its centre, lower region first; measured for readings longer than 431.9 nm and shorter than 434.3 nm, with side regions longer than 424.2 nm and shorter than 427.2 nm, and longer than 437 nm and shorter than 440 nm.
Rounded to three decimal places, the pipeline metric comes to 0.092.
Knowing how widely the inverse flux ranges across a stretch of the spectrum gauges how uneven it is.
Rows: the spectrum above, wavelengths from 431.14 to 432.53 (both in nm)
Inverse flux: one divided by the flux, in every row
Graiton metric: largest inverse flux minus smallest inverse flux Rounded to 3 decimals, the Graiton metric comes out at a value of 0.017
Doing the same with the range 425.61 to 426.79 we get 0.021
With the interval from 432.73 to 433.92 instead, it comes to 0.023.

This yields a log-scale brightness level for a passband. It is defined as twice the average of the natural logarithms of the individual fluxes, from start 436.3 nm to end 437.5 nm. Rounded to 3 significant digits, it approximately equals 5.35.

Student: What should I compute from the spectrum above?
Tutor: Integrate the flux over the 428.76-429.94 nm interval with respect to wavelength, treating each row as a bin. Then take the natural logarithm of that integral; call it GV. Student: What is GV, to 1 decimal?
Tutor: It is 2.6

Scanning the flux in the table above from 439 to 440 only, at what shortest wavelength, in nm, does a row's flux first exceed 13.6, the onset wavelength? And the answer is 439.049 nm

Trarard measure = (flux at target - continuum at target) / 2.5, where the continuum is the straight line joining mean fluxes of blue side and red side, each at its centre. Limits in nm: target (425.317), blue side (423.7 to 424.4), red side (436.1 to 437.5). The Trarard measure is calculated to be -1.0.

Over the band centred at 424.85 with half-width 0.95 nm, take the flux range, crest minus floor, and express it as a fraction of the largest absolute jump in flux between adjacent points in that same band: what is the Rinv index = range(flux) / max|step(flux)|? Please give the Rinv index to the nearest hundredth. 1.32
